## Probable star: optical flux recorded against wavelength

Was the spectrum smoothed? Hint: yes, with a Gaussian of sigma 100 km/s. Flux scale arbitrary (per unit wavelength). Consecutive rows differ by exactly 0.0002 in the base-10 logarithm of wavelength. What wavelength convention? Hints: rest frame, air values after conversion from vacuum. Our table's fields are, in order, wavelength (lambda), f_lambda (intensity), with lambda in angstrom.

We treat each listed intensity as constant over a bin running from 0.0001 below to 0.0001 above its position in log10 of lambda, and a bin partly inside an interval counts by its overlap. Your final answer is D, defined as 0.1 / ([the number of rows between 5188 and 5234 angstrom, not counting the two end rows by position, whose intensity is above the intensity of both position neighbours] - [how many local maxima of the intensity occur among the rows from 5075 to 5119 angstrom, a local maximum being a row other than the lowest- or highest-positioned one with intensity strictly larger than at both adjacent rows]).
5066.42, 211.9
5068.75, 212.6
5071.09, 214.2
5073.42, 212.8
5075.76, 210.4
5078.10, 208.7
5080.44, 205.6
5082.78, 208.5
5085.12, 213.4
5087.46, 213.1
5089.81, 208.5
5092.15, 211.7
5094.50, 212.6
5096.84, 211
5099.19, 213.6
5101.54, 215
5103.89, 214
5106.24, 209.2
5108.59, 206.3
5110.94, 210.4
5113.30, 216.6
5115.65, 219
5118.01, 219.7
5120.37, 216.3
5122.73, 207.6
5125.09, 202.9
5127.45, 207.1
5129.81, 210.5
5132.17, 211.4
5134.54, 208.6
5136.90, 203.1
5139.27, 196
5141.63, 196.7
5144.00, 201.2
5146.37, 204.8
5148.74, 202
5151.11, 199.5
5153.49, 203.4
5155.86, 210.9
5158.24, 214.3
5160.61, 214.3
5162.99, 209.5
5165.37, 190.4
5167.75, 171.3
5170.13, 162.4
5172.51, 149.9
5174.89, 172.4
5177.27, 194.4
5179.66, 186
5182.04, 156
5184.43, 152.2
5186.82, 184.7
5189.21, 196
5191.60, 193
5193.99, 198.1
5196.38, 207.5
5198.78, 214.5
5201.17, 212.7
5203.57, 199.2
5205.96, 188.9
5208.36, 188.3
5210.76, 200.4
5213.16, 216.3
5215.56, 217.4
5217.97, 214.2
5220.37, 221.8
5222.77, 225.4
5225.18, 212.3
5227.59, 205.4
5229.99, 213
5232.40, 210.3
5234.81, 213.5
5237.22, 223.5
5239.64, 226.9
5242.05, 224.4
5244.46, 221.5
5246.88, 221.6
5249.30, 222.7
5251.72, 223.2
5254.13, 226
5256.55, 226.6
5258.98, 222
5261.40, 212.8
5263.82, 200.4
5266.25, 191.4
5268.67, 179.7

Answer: 0.10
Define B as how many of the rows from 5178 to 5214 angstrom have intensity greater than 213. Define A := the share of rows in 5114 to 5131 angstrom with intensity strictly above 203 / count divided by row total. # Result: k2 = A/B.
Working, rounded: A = 0.9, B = 2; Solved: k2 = 0.4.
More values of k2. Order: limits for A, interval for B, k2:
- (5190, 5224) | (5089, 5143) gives 0.1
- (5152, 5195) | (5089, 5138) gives 0.0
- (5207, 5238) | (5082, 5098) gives 0.4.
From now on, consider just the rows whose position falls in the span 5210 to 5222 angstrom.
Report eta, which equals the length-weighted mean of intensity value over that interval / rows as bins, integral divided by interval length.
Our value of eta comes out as 215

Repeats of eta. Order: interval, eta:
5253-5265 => 217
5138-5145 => 198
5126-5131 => 209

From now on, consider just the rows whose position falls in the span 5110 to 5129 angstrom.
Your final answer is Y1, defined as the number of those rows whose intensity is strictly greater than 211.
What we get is 4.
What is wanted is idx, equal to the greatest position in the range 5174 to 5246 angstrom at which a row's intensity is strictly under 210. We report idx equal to 5227.59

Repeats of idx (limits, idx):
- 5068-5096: 5089.81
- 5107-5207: 5205.96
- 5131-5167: 5165.37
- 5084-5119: 5108.59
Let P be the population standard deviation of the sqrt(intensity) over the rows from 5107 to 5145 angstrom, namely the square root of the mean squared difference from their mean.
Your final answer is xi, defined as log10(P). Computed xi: -0.6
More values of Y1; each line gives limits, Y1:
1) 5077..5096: 4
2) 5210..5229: 6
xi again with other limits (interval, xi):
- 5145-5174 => -0.1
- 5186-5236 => -0.4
